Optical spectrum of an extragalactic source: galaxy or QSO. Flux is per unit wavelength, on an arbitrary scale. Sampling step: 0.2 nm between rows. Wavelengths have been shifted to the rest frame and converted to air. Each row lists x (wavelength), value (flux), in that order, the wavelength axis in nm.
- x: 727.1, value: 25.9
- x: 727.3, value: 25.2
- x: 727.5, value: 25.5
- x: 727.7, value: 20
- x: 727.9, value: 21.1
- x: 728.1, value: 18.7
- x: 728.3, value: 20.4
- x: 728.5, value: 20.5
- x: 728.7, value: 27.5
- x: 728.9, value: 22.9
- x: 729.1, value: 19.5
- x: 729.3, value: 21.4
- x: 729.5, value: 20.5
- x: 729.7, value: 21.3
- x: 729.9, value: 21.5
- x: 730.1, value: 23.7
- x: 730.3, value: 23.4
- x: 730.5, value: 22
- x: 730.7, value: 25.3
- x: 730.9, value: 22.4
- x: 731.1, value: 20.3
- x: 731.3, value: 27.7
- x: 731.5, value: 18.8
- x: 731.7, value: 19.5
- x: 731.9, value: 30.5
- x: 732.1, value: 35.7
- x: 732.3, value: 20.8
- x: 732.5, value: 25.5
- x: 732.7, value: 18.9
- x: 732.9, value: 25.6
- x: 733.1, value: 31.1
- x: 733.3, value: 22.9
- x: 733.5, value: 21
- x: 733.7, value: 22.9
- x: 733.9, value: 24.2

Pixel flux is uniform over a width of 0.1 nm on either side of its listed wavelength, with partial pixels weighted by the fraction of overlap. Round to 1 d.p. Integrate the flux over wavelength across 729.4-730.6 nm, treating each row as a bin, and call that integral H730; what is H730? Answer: 26.5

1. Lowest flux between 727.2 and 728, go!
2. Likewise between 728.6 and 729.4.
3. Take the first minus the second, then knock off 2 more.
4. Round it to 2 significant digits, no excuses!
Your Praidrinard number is -1.5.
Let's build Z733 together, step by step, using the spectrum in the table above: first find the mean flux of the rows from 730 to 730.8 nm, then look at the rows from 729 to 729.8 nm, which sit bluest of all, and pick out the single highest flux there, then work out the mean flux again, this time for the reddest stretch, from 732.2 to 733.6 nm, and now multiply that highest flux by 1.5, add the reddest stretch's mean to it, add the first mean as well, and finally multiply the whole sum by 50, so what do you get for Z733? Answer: 3969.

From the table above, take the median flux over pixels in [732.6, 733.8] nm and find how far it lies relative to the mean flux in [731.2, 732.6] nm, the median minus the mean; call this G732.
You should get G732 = -2.6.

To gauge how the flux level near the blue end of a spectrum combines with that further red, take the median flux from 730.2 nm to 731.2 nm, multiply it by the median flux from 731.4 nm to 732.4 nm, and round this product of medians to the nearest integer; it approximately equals 466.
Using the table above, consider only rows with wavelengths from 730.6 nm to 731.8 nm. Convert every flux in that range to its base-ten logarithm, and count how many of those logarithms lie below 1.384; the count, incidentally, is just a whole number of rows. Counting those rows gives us 4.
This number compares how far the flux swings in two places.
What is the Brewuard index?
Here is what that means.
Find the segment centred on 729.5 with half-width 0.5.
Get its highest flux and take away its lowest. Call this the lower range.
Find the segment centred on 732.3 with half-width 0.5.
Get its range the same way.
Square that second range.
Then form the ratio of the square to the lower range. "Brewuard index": 141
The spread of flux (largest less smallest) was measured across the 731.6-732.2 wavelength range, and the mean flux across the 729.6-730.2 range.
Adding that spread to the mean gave 38.4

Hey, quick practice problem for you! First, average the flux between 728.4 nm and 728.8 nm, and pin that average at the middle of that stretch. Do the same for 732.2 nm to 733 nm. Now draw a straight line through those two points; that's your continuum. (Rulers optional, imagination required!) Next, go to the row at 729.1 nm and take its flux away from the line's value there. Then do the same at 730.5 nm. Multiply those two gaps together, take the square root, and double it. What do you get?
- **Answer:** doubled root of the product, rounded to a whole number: 5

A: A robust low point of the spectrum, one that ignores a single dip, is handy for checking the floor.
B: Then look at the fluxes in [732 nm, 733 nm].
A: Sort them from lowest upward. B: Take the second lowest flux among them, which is 20.8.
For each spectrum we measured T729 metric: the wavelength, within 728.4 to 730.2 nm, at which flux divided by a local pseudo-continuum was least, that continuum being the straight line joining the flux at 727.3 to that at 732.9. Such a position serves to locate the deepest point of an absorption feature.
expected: 729.1 nm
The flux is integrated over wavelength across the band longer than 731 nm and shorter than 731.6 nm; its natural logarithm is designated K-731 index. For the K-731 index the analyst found 2.59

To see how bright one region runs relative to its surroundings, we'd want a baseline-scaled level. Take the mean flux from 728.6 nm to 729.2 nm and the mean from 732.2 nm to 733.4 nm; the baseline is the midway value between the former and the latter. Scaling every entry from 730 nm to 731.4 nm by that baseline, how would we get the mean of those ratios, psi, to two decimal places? 0.99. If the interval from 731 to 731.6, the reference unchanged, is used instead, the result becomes 0.94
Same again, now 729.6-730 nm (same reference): 0.90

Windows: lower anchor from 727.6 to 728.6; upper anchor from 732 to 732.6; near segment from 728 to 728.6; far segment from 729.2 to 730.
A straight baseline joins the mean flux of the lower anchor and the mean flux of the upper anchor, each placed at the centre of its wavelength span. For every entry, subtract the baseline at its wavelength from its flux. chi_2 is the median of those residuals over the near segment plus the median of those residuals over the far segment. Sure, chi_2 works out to -2.0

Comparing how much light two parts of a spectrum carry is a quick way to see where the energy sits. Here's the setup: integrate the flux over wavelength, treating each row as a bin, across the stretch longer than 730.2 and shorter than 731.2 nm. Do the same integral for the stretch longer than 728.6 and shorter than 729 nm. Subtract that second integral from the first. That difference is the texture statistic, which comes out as 13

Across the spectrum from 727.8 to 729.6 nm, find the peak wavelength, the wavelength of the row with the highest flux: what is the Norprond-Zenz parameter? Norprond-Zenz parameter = 728.7 nm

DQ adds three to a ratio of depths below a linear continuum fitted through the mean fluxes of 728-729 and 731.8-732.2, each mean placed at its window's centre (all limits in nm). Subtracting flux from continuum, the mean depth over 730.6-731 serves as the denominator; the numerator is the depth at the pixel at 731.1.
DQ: 4.83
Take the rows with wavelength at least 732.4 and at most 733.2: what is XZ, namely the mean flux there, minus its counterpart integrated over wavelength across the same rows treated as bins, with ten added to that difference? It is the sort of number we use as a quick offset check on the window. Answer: 15.1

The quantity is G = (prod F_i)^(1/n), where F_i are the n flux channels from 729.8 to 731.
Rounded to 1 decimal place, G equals 23.0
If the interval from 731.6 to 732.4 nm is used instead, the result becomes 25.8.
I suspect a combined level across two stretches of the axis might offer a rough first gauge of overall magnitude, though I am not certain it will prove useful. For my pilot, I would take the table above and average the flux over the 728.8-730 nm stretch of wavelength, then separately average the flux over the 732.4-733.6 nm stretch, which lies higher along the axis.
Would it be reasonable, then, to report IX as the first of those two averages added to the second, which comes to 45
